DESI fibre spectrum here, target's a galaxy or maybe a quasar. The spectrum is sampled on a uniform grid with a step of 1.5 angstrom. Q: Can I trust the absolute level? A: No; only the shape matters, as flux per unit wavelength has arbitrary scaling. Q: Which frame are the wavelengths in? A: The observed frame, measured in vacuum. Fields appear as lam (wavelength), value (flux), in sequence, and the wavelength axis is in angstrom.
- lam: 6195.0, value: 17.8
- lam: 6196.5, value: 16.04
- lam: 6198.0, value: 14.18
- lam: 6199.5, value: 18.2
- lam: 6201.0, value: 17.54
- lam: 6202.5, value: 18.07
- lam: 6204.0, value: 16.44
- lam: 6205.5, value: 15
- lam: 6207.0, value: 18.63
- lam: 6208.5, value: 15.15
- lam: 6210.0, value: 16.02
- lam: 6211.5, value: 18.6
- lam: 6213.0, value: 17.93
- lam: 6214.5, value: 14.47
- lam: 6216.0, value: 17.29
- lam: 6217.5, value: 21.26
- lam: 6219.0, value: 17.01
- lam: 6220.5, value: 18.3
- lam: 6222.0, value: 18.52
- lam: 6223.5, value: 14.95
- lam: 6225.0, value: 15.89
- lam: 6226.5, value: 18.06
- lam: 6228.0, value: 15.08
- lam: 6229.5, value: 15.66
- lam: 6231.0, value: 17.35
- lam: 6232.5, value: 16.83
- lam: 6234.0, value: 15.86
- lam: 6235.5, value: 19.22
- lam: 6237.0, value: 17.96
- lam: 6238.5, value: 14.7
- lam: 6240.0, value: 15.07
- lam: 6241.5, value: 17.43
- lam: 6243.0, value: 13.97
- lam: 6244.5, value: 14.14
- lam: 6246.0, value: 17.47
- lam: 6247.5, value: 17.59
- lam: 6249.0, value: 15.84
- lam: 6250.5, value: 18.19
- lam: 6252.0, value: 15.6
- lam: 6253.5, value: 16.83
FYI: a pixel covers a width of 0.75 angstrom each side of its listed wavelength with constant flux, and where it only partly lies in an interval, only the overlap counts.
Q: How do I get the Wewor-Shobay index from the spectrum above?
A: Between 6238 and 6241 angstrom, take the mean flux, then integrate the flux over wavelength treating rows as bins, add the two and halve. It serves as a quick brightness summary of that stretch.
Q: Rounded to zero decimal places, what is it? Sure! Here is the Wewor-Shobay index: 30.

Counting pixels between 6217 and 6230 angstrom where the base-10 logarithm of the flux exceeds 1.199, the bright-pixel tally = 6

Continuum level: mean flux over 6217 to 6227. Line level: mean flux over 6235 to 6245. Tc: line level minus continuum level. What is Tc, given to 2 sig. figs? -1.6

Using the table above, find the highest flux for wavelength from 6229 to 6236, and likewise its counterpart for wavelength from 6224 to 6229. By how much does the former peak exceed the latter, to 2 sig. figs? 1.2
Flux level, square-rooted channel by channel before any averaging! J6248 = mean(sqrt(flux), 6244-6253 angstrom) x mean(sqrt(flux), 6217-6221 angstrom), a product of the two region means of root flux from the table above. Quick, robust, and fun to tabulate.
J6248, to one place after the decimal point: 17.6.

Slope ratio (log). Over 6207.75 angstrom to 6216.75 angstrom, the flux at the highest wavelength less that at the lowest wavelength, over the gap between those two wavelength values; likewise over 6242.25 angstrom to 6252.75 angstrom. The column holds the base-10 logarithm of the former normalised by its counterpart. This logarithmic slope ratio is 0.20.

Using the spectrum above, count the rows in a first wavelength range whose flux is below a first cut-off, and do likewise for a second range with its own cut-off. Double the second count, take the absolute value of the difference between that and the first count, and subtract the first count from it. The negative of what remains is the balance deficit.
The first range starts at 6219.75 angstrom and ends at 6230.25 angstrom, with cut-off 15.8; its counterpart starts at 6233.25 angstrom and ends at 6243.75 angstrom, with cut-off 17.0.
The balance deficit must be -2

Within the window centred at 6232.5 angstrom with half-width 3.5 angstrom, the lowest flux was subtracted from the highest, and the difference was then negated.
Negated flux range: -3.6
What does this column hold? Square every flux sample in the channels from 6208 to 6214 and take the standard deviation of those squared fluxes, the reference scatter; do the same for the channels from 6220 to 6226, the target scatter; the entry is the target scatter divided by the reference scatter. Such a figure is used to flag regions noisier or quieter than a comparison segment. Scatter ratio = 1.1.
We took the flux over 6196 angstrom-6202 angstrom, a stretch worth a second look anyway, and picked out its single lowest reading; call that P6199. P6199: 14.18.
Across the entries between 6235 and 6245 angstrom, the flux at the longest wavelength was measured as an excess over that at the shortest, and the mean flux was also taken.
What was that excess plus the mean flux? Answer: 11.0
